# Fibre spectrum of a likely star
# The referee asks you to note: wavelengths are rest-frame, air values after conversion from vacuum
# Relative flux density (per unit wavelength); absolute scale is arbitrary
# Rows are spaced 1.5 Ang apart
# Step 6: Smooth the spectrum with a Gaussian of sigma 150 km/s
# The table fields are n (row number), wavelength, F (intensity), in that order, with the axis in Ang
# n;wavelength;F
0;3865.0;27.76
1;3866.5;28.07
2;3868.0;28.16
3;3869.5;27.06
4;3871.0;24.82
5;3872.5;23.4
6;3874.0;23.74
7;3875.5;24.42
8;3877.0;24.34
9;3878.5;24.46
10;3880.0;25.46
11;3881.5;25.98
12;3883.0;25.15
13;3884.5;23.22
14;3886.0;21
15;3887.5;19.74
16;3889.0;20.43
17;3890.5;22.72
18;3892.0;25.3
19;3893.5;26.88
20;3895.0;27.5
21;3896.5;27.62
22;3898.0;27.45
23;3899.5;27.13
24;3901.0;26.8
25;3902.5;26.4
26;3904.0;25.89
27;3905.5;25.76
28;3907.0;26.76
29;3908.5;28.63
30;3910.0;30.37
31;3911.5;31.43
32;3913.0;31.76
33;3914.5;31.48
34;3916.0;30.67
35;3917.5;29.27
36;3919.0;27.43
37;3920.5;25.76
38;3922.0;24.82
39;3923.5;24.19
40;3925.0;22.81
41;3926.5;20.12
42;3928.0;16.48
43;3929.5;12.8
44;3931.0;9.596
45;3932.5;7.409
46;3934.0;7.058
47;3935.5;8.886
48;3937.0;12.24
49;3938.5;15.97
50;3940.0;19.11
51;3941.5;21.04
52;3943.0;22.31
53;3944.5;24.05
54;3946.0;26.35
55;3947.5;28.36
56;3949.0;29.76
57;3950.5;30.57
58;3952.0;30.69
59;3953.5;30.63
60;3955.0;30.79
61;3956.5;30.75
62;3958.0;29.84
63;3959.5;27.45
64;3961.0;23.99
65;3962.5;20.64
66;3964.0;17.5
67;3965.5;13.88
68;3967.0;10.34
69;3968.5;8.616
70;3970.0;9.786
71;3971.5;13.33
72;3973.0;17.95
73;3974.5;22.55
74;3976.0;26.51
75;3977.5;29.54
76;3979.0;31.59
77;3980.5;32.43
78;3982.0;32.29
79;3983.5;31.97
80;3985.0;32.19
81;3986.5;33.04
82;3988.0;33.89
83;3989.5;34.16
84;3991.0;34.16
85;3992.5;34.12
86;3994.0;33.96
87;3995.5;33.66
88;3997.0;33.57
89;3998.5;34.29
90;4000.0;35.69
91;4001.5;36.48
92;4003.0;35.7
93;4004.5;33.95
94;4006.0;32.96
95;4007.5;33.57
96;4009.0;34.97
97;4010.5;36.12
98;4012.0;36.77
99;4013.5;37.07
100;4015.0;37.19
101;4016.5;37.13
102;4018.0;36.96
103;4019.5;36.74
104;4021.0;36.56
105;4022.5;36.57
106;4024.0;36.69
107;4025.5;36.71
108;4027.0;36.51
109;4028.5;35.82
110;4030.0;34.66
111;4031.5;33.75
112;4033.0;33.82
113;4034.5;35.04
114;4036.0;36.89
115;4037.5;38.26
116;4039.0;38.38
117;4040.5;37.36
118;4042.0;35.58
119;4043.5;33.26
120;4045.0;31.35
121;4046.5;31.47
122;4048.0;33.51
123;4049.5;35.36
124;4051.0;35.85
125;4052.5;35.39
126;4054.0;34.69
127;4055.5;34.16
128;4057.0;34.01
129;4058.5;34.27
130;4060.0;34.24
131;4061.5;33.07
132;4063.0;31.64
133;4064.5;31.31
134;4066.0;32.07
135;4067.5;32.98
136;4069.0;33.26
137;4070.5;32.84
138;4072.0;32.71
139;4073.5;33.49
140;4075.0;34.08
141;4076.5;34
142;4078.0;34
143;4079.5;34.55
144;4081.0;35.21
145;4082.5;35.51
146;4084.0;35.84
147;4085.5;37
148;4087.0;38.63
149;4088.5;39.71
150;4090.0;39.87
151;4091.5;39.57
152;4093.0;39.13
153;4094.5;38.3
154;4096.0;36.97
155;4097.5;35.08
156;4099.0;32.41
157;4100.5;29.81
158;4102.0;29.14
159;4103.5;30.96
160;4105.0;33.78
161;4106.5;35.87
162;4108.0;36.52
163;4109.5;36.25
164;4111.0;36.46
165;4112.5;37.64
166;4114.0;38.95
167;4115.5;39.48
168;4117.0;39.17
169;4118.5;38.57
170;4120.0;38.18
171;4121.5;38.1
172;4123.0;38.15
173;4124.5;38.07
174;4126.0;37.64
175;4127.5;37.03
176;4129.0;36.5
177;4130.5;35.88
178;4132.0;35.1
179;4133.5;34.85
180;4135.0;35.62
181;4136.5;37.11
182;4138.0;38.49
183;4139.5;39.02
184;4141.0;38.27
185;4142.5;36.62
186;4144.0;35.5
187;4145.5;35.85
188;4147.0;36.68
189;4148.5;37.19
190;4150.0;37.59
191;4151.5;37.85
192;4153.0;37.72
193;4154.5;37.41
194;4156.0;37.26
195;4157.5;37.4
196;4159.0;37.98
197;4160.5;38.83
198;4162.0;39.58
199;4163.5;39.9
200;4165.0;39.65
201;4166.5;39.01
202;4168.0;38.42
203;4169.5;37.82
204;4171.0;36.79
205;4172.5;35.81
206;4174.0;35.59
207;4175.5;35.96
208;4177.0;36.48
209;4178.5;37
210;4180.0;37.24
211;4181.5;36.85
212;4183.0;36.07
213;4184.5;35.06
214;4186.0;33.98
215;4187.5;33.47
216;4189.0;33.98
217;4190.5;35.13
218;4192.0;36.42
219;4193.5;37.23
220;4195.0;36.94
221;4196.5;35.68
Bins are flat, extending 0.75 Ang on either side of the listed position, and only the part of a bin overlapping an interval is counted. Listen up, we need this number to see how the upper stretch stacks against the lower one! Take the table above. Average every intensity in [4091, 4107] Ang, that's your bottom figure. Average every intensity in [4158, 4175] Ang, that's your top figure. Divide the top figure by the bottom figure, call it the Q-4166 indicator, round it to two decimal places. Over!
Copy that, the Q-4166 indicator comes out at 1.10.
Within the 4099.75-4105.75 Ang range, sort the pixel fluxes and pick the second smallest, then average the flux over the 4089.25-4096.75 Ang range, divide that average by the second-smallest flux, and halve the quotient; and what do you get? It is 0.65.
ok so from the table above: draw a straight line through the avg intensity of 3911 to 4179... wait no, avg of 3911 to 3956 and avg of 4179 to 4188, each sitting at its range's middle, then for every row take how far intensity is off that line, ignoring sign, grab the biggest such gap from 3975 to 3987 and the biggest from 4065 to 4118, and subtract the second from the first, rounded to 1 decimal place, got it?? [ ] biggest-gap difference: -1.6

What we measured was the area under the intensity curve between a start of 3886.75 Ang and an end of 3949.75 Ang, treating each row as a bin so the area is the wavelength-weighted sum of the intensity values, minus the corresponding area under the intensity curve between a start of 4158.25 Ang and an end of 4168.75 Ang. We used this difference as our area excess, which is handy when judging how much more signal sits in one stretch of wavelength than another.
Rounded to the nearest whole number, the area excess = 1055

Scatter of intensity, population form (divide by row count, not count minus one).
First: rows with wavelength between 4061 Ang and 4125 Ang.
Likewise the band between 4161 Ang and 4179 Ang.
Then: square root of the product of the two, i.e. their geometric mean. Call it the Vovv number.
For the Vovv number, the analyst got 2.1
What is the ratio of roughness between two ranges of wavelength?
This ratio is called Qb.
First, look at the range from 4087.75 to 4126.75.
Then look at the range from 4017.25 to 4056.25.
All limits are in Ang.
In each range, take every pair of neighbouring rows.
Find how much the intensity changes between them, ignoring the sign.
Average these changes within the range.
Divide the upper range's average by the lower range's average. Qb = 1.1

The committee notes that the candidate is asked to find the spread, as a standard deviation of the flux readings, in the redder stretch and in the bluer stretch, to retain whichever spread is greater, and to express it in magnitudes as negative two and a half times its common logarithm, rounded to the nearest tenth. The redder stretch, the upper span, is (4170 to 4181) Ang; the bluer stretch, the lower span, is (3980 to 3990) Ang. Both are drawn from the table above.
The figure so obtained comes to 0.2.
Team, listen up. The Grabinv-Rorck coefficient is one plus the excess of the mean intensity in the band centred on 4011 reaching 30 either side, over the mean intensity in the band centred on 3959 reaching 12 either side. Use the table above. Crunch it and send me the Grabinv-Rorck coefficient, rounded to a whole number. 13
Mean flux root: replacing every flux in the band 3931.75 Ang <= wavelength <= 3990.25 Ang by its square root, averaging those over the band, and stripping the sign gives 4.7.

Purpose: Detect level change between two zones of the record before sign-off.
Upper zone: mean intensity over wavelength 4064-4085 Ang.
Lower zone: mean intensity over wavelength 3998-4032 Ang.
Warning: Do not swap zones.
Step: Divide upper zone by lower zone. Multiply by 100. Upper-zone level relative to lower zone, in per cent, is 94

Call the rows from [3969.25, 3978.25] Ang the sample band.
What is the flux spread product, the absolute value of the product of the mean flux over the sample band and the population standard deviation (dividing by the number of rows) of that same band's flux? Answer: 139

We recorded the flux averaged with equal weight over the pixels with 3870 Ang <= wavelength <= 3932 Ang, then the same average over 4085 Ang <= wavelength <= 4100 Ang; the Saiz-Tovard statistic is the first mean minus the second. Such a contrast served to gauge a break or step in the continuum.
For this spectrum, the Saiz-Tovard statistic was -13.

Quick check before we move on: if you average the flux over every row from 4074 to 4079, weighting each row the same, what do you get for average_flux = 34.0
